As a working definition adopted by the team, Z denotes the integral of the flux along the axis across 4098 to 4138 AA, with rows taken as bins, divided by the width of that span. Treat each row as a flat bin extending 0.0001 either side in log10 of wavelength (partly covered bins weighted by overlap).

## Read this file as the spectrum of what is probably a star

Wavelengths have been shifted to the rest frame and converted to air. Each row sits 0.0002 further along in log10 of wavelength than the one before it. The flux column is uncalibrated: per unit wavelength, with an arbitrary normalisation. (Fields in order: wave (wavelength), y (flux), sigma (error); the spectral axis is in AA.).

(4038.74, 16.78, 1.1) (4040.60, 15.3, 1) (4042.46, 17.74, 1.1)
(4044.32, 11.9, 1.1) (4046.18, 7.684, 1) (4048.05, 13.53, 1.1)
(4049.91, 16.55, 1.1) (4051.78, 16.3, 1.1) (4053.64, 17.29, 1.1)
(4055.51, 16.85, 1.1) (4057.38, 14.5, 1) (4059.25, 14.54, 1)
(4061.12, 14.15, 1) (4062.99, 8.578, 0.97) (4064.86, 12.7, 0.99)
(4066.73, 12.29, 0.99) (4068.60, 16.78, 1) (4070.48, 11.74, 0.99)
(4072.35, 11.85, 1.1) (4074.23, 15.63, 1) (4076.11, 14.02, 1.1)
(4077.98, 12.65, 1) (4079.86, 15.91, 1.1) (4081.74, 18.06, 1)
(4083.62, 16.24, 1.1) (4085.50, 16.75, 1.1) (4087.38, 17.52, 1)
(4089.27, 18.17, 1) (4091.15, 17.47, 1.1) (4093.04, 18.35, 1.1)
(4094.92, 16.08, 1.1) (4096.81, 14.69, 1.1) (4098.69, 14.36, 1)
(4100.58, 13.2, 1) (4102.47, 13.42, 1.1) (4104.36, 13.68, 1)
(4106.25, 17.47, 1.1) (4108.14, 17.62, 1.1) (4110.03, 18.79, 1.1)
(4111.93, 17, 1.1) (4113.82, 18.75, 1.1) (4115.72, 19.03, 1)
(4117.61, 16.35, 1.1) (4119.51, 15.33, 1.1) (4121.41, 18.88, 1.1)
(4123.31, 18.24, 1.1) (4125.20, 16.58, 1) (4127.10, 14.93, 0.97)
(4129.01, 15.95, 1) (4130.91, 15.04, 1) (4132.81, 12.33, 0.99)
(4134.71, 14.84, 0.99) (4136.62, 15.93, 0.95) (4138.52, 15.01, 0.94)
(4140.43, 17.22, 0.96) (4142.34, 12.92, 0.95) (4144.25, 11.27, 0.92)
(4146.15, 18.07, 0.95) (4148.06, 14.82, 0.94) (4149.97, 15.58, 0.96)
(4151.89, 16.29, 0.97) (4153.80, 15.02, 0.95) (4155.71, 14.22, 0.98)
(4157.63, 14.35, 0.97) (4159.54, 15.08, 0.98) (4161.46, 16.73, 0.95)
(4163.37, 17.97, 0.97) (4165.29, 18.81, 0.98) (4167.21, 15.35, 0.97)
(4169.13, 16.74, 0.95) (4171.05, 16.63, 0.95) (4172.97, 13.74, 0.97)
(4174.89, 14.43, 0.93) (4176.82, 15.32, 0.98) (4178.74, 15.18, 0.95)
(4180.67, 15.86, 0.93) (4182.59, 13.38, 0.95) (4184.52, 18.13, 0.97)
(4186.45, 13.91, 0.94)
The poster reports 16.1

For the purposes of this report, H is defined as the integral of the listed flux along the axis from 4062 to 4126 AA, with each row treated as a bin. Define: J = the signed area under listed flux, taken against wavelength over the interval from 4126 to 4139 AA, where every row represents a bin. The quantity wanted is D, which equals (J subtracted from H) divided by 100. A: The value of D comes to 8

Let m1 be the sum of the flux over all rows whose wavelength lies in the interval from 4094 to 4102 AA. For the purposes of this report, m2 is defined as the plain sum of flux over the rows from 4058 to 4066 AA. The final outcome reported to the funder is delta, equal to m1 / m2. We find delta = 1.17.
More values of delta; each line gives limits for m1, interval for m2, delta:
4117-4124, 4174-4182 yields 1.13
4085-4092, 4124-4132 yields 1.12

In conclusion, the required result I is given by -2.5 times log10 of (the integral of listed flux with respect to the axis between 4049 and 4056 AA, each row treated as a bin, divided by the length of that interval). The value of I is -3.06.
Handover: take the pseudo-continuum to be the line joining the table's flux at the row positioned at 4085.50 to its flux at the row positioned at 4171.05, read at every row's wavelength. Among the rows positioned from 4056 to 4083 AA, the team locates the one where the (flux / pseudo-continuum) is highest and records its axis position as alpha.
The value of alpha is 4081.74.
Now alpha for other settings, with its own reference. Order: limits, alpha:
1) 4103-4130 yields 4115.72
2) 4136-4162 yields 4146.15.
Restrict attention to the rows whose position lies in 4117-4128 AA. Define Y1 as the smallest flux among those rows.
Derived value 14.93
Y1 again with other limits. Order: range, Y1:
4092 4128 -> 13.2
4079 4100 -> 14.36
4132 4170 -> 11.27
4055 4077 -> 8.578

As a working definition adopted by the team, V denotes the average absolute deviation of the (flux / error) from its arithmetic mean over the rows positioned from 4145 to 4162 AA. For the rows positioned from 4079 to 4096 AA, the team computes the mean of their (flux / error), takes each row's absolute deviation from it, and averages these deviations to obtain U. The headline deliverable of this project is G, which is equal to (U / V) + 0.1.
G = 1.31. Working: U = 1.29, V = 1.1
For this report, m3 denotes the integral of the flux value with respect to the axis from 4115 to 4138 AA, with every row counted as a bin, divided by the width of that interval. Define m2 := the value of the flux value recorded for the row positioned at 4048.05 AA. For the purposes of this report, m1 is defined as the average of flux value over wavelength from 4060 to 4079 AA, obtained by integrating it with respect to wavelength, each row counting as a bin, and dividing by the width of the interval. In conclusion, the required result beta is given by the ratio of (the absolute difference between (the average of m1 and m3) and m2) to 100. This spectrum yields 0.010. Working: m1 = 13.1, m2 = 13.53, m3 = 16.07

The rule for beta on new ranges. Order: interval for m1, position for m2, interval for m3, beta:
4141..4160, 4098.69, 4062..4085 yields 0.000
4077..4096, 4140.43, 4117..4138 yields 0.010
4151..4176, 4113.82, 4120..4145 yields 0.032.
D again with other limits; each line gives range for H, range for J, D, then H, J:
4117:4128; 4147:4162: 0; 184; 228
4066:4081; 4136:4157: -1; 209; 317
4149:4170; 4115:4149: -2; 336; 533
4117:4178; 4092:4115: 6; 953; 371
